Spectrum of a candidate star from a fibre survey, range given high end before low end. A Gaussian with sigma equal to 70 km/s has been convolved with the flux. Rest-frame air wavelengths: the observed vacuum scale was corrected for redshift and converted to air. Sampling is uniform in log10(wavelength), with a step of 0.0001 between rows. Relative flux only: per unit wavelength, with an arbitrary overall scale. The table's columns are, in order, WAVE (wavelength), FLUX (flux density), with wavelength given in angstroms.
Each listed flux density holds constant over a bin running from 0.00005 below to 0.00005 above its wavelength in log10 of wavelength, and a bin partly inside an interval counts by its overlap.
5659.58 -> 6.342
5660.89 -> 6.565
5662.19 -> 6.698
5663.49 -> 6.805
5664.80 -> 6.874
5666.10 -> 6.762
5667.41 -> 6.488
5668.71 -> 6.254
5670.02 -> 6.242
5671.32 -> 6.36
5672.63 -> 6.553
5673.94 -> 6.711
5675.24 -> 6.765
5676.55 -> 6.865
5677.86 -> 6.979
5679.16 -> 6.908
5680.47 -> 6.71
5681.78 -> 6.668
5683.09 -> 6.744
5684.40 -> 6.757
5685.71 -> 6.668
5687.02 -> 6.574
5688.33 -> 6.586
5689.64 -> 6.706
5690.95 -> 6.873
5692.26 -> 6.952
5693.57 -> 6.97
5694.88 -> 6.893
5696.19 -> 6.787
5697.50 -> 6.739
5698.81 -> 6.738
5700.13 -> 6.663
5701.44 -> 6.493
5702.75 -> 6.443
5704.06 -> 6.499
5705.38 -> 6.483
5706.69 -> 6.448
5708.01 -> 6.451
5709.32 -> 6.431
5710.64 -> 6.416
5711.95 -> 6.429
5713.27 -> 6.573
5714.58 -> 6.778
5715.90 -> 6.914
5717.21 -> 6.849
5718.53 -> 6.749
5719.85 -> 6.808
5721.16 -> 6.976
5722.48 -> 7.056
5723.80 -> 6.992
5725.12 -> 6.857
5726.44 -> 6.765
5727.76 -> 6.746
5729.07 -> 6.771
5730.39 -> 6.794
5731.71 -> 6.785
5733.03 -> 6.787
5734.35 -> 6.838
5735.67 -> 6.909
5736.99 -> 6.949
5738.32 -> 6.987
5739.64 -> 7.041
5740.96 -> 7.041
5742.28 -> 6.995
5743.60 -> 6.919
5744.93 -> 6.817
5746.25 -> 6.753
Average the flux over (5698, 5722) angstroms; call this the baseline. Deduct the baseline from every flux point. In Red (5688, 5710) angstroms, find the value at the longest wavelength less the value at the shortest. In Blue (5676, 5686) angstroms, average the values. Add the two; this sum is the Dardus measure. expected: 0.01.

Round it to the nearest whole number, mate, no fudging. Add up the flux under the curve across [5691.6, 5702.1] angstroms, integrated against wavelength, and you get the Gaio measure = 71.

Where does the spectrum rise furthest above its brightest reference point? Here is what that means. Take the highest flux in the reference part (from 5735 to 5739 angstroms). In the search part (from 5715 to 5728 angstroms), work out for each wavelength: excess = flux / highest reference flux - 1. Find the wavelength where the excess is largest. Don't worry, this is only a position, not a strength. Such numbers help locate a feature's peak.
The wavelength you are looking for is 5722.48 angstroms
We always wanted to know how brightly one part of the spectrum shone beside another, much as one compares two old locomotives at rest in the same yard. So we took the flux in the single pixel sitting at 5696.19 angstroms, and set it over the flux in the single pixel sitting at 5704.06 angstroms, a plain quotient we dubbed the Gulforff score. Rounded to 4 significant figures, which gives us 1.044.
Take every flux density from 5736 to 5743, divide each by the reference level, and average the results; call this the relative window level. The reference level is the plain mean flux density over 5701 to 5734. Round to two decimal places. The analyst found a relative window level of 1.05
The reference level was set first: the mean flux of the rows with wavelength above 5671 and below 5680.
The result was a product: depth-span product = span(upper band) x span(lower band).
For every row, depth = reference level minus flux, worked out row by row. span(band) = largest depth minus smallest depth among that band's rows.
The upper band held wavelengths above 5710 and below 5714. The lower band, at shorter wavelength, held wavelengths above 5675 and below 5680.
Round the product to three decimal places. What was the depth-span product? 0.034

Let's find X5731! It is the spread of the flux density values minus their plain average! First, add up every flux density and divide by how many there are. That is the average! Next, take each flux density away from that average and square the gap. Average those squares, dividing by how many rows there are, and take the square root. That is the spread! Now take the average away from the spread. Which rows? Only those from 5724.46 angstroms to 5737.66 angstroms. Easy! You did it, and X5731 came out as -6.8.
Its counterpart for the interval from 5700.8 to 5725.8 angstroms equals -6.4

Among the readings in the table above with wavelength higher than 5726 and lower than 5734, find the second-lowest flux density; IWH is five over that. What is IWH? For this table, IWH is 0.739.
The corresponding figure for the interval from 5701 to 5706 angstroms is 0.771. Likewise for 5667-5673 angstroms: 0.799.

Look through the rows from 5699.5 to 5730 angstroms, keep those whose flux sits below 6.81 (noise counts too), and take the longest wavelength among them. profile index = 5729.07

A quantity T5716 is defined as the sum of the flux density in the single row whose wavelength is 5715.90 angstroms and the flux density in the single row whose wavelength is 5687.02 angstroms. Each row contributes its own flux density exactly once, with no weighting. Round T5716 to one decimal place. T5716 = 13.5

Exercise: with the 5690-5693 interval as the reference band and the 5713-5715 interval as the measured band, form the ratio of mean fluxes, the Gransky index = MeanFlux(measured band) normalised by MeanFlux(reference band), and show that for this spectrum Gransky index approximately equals 0.97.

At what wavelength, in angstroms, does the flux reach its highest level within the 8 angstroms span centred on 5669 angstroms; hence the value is 5666.10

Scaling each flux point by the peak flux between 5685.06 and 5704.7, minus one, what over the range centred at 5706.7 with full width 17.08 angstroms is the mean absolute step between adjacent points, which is 0.010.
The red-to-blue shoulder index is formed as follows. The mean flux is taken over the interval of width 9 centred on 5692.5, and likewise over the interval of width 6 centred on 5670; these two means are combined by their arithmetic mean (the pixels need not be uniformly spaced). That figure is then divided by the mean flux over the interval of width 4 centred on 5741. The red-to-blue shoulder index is 0.94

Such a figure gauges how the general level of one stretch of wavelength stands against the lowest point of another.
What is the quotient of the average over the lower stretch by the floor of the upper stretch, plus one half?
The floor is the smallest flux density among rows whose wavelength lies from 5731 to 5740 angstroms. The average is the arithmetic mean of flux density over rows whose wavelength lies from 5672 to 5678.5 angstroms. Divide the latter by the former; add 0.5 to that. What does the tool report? 1.498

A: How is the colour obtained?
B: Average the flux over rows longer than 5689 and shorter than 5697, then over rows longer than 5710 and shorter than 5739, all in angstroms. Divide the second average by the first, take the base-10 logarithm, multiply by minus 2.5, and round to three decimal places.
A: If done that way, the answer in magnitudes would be 0.009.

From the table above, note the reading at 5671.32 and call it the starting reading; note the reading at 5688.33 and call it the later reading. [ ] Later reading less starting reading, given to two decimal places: 0.23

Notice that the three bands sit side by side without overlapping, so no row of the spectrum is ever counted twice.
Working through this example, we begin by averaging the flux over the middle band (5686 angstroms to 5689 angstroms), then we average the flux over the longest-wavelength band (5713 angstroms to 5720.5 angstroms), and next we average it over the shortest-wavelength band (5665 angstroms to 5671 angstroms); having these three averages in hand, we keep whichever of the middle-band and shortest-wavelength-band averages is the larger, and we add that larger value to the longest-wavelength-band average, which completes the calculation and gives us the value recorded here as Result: 13.4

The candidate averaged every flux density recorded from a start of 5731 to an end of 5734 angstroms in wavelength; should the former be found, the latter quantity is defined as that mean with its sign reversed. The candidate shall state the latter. -6.79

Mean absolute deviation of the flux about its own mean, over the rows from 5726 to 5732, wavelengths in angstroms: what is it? 0.014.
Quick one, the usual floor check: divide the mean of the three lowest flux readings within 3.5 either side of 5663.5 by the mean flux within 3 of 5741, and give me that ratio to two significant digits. 0.95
